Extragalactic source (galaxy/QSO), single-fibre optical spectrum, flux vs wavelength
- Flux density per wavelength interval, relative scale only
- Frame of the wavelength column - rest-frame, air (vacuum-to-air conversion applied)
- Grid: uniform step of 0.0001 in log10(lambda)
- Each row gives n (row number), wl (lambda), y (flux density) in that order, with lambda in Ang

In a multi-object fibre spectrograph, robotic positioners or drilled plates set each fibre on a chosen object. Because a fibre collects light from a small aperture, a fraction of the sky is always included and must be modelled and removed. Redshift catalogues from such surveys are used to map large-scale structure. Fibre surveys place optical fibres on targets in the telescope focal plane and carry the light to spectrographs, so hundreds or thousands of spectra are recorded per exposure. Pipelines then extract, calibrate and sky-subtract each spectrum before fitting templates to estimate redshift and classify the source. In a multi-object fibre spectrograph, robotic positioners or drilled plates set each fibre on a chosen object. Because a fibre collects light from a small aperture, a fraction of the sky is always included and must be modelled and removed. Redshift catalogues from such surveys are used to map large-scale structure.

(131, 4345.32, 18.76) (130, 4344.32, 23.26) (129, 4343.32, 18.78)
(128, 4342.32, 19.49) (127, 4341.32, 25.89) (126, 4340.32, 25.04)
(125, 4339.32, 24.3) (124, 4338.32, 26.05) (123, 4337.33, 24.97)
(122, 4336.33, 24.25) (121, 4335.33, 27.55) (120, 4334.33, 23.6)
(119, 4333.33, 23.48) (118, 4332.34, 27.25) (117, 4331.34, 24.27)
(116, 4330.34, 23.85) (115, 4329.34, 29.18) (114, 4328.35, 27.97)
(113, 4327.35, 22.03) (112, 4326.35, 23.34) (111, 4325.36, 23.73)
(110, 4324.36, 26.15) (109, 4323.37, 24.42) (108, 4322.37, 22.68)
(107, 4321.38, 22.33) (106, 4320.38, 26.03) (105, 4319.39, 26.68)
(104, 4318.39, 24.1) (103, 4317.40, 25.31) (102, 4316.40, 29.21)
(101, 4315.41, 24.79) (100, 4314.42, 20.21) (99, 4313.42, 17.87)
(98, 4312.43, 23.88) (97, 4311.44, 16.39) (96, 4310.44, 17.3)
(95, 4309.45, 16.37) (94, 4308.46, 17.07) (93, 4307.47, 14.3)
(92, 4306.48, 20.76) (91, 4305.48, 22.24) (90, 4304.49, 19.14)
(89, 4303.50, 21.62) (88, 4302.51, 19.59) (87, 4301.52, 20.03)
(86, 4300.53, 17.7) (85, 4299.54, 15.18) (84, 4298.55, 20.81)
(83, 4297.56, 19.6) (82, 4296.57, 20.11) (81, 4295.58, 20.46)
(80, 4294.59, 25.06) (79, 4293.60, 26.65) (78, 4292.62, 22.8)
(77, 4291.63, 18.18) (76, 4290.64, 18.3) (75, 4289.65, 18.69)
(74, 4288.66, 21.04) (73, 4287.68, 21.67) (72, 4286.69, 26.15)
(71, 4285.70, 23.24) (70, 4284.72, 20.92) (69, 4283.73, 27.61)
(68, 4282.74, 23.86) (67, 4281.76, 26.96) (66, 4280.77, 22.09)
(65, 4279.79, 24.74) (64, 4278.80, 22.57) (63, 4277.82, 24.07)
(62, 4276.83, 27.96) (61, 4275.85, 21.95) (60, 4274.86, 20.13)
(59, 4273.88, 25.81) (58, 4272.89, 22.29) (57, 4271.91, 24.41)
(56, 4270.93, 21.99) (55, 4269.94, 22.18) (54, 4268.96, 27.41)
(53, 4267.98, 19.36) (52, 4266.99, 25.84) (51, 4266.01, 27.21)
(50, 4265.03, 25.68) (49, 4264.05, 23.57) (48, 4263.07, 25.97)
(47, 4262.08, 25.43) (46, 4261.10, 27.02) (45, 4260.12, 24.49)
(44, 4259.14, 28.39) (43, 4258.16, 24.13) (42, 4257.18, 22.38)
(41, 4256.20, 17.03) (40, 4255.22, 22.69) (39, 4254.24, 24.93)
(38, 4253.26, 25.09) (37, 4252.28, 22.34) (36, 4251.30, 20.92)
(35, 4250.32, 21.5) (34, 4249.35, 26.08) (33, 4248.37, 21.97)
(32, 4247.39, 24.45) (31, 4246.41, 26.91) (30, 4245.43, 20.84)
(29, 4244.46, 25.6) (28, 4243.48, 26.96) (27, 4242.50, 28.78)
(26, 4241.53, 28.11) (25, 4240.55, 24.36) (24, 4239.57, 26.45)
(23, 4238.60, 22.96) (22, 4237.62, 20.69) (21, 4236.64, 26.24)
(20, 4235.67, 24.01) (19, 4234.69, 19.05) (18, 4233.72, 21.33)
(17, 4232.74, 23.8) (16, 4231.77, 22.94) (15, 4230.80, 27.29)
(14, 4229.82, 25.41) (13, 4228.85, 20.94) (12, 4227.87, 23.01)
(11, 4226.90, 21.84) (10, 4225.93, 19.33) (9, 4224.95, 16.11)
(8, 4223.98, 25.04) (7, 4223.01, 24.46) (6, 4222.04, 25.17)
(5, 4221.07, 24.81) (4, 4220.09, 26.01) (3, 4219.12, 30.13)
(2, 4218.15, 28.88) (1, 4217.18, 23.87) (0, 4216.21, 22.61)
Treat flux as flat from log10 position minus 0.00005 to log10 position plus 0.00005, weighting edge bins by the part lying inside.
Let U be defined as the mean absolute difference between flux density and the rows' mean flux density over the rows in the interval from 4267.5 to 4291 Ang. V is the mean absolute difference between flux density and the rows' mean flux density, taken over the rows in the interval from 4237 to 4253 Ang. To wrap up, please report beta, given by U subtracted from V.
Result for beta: 0.1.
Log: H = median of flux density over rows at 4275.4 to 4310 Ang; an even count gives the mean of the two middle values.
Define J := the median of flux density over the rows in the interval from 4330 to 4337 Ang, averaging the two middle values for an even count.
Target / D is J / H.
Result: 1.15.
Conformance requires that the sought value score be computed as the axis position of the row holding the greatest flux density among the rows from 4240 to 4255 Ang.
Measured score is 4242.50 Ang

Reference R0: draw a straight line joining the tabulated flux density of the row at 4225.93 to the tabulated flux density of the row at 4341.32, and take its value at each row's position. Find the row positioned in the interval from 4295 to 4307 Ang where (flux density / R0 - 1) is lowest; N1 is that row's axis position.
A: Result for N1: 4299.54 Ang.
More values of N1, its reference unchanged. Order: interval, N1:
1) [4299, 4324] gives 4307.47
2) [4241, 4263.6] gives 4256.20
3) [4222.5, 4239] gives 4224.95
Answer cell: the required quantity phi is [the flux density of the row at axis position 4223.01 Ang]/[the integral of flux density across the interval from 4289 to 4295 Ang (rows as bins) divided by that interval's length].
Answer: 1.14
